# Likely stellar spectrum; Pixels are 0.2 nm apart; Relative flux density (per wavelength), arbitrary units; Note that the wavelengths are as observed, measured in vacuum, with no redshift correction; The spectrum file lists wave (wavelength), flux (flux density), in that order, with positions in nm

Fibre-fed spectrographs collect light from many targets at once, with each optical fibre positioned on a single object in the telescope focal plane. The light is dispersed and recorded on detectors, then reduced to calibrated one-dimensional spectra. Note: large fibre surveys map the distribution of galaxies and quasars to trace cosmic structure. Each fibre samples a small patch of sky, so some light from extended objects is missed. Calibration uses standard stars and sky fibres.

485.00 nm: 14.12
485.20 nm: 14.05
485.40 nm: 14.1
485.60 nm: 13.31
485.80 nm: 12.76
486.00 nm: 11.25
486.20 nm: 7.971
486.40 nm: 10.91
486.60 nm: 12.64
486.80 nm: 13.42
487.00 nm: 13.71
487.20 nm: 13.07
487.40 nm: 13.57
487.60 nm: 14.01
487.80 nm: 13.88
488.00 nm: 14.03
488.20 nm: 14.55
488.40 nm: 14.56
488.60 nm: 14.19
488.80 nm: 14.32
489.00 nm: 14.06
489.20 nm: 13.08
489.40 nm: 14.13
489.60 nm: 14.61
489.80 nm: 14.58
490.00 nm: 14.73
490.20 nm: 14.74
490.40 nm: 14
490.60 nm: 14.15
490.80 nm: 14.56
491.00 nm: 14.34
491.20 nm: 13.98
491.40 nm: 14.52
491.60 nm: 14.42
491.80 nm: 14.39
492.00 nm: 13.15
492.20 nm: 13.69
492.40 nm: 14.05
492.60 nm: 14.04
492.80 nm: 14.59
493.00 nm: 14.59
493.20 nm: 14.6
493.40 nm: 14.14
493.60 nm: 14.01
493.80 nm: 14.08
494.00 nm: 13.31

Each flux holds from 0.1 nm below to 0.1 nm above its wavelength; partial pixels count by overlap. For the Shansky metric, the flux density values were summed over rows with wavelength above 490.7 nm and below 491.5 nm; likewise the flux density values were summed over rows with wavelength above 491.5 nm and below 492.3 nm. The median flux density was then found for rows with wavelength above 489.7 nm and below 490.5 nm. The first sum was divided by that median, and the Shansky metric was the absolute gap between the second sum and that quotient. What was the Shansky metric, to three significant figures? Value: 51.7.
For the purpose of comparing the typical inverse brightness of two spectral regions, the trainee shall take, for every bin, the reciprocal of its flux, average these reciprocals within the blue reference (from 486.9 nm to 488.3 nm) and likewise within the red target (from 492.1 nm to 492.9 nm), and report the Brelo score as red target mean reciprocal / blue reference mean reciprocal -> 0.981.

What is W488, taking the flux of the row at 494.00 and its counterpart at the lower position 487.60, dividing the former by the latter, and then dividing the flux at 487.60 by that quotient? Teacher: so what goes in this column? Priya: 14.7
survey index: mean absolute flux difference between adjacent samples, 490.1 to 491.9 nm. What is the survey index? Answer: 0.32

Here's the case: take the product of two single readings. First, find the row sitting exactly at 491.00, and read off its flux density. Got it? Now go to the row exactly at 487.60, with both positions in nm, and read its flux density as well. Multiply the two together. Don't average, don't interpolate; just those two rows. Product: 201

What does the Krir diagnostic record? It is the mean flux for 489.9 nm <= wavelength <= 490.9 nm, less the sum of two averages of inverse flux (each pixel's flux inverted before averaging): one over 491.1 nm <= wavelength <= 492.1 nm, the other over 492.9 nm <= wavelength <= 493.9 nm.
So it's 14.3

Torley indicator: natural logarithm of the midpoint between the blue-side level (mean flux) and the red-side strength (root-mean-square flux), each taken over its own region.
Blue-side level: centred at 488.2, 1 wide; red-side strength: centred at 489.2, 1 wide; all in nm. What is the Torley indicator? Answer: 2.65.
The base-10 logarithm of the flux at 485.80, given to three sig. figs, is 1.11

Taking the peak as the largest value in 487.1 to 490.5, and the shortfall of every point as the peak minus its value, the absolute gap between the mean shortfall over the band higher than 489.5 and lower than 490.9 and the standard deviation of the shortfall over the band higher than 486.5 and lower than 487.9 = 0.2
